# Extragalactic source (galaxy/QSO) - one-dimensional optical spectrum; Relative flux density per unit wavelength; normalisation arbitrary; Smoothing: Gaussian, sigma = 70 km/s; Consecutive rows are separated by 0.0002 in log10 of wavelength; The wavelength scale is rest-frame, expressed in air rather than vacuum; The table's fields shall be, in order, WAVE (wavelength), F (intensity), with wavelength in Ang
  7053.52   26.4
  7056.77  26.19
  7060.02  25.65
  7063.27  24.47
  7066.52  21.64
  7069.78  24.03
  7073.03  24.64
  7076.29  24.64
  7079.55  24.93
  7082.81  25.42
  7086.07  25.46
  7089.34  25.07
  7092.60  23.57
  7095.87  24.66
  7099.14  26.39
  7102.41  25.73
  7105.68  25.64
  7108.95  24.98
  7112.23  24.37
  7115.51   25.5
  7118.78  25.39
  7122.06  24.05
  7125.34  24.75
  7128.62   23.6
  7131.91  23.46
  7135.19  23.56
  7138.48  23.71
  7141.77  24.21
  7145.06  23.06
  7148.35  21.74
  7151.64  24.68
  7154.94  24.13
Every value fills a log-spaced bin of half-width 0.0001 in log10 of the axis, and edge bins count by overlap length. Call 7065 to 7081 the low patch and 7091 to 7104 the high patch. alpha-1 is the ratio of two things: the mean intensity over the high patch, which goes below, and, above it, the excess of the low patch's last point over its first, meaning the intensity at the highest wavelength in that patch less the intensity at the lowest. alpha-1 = 0.13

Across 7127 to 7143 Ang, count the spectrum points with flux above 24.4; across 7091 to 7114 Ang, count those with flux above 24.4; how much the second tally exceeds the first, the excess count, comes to 5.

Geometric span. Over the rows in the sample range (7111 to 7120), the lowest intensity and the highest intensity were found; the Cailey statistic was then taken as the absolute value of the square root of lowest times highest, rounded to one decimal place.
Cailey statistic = 24.9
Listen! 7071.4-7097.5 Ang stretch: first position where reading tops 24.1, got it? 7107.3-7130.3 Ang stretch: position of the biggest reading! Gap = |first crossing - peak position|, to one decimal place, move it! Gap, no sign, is 42.5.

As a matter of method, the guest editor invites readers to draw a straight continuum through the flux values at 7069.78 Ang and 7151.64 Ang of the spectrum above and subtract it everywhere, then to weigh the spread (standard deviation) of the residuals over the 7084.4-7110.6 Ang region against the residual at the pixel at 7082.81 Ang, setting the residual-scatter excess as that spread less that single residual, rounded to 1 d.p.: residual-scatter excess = -0.5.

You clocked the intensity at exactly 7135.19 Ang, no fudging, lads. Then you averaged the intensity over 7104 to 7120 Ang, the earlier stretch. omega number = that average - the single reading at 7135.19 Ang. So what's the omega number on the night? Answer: 1.6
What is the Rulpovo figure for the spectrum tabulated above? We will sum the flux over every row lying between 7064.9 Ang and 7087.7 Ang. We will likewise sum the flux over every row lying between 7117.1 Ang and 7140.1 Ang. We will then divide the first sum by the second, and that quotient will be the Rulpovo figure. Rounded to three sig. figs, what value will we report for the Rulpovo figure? 1.01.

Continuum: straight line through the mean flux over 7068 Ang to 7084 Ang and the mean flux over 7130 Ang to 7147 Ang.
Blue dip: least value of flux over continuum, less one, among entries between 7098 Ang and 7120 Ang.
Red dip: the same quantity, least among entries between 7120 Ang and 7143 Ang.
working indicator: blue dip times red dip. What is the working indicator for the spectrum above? -0.0001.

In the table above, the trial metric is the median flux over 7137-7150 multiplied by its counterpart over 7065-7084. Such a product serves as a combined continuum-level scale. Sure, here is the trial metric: 576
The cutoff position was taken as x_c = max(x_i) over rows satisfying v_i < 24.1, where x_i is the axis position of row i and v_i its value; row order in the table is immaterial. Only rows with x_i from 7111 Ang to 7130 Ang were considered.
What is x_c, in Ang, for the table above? 7128.62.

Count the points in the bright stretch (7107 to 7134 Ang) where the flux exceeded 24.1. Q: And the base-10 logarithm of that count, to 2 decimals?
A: 0.70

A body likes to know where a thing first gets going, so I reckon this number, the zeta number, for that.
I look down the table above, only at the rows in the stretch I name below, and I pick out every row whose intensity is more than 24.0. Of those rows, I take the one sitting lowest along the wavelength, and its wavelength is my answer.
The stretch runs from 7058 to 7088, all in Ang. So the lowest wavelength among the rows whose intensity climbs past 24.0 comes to 7060.02 Ang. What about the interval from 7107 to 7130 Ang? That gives 7108.95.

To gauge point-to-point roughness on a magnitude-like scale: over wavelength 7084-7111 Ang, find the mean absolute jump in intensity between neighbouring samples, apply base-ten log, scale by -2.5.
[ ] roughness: 0.15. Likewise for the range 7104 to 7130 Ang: 0.22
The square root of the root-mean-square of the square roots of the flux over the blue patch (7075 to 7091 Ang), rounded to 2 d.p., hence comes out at 2.24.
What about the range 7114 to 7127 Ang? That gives 2.23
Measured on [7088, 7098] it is 2.22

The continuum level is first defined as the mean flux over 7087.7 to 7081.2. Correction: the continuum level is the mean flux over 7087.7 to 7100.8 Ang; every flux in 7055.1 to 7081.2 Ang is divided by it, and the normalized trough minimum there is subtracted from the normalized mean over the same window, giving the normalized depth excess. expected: 0.12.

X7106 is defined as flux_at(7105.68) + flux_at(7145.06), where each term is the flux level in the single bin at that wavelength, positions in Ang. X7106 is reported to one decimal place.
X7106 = 48.7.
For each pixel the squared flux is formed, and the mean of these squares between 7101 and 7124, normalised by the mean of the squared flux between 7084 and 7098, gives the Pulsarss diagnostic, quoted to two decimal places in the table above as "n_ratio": 1.03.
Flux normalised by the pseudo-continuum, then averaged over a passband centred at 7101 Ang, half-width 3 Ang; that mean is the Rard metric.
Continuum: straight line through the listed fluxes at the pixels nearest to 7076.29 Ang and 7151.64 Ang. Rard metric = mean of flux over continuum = 1.06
